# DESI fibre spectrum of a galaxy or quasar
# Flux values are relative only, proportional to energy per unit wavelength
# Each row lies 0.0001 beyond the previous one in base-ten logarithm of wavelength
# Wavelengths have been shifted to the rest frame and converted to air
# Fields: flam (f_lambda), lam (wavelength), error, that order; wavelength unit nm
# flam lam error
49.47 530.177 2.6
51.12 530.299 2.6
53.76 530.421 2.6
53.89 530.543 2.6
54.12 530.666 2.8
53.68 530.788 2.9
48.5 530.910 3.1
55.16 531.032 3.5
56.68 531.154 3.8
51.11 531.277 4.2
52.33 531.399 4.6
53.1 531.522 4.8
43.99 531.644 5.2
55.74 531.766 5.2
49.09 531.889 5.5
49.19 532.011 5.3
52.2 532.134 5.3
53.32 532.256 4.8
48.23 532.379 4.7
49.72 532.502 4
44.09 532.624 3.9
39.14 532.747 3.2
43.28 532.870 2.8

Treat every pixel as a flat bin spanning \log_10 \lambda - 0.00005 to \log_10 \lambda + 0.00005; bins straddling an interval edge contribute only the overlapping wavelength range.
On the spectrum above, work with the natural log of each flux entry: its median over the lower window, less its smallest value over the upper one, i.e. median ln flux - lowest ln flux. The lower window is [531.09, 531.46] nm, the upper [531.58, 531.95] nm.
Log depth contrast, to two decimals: 0.17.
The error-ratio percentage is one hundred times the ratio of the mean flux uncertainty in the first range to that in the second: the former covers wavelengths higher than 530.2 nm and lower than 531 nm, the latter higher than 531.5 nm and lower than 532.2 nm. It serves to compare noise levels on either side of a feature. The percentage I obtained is 53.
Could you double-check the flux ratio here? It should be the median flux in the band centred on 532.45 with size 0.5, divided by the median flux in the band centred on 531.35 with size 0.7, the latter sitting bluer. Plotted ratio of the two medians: 0.929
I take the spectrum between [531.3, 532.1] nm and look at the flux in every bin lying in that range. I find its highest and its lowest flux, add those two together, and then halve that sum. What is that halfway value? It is 50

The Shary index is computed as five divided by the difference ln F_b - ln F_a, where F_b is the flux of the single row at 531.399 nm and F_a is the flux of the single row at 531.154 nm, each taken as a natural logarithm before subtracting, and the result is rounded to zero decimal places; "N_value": -63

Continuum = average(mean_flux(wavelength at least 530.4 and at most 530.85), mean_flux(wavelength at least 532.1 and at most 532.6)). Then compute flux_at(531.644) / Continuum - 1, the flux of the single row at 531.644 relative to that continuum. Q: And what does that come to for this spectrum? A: -0.16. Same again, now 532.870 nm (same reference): -0.17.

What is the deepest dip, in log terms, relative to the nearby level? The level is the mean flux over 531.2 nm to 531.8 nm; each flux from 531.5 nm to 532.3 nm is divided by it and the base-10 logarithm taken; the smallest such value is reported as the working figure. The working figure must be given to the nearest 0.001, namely -0.066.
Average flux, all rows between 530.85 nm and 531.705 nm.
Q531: 51.6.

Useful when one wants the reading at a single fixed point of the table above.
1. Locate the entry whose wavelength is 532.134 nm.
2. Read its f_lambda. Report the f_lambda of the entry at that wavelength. 52.2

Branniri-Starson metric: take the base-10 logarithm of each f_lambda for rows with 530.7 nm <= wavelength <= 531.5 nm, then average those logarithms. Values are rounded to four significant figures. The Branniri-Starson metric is 1.723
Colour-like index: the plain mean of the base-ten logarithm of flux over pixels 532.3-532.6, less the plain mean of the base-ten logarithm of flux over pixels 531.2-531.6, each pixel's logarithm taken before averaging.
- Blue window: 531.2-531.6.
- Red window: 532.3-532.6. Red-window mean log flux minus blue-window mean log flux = -0.028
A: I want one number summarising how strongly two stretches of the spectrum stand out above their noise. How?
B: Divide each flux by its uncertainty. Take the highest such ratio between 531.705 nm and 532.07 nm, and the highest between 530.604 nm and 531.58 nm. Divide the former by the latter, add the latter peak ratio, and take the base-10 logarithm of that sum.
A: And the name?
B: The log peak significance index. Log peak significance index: 1.30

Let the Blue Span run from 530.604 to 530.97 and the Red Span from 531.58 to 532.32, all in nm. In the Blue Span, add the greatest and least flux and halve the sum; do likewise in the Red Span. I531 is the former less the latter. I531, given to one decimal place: 1.4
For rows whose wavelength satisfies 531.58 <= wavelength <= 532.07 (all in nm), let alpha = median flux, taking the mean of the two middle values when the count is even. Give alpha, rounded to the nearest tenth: 49.1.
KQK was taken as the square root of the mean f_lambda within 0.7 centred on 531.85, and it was 7.11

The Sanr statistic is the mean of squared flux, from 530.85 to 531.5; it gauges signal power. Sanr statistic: 2792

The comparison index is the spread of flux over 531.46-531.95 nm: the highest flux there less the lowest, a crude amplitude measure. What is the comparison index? 12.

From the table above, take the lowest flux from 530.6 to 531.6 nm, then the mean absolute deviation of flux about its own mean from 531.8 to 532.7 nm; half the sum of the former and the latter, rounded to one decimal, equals 25.3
